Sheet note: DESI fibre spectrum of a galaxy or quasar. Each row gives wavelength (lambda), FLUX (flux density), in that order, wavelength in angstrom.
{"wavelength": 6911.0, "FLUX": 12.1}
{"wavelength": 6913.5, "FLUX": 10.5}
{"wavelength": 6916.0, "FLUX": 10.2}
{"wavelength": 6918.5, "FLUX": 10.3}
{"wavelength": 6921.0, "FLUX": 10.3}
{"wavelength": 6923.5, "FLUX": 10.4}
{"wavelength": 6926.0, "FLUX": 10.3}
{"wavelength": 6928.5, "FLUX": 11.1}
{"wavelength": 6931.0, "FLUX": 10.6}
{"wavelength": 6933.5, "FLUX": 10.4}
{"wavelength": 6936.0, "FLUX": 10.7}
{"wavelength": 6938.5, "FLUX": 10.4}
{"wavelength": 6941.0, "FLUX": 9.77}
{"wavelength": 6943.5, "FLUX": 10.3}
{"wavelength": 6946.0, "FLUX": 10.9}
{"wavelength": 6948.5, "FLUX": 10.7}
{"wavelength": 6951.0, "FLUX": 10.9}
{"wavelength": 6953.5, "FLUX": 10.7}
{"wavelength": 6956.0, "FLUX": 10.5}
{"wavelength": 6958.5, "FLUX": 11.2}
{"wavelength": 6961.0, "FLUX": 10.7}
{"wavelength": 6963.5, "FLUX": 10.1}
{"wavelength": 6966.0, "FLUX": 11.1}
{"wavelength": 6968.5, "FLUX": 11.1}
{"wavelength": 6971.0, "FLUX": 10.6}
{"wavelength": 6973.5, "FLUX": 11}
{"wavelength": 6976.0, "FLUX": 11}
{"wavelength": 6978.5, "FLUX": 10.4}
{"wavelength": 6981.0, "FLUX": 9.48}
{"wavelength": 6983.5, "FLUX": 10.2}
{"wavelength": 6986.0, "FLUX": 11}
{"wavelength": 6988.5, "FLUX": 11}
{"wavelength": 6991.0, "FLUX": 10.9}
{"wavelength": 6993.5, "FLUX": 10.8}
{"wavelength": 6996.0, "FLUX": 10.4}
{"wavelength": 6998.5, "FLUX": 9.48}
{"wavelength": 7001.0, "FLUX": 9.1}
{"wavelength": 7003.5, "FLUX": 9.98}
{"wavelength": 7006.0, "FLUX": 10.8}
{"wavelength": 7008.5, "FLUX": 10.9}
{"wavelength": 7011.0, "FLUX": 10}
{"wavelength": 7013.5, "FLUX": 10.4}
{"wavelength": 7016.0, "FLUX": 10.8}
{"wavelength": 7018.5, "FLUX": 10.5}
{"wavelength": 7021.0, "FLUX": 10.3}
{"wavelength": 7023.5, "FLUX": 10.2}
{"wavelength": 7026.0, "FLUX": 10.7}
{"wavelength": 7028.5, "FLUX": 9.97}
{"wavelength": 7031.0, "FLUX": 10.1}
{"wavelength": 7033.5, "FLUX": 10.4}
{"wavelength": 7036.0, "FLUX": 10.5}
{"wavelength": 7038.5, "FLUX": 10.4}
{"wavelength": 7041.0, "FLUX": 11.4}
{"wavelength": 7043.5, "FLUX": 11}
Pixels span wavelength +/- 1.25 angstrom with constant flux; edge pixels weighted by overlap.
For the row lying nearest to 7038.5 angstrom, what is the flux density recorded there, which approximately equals 10.4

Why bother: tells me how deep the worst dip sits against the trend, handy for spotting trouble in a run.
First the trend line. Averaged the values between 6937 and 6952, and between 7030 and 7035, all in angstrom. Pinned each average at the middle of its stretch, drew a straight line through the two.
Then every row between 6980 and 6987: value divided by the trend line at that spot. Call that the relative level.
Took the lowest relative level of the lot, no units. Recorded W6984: 0.912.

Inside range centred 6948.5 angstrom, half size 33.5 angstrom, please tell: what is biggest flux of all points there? 11.2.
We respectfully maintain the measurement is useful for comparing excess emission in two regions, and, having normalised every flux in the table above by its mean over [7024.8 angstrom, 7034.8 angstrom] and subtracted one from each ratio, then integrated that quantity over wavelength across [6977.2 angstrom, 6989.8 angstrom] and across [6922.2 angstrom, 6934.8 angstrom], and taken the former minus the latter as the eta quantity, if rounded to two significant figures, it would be -0.17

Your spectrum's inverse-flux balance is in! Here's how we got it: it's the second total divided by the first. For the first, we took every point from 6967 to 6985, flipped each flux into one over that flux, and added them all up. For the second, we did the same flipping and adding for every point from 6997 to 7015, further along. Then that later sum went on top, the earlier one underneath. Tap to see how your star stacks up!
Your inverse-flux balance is 1.0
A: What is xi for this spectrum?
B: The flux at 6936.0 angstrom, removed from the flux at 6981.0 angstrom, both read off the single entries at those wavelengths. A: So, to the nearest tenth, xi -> -1.2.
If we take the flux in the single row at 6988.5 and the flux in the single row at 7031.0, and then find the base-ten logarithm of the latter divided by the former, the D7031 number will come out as -0.037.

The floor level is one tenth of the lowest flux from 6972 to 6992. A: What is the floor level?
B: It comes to 0.95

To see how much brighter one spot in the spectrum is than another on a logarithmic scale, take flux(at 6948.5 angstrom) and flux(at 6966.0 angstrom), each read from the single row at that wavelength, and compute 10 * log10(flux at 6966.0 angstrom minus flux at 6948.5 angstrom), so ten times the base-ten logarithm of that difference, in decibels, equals -4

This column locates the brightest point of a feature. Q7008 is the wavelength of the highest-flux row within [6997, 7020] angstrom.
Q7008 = 7008.5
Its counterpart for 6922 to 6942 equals 6928.5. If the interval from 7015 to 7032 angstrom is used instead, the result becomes 7016.0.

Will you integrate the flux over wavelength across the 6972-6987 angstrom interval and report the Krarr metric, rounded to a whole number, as 158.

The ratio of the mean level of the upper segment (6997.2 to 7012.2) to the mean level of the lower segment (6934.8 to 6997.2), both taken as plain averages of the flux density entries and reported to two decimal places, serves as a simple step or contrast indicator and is 0.94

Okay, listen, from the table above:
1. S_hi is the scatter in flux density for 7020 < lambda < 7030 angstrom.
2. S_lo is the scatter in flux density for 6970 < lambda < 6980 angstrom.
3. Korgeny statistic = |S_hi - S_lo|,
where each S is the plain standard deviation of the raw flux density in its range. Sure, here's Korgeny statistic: 0.00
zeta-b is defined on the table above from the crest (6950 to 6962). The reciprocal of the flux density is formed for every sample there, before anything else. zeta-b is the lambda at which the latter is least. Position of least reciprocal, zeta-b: 6958.5 angstrom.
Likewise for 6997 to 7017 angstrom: 7008.5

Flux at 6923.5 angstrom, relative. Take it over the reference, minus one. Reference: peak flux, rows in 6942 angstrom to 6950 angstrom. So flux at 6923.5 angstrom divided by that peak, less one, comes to -0.046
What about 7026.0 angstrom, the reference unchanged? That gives -0.018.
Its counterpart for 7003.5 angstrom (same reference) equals -0.084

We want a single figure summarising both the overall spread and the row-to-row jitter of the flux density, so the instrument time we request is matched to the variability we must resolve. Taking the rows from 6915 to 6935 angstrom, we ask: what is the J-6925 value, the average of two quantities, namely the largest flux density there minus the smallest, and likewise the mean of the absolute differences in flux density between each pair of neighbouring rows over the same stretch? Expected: 0.6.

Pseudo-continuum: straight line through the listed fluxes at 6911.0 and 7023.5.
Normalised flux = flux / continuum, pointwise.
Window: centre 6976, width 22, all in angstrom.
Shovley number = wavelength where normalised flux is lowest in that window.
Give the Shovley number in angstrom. 6981.0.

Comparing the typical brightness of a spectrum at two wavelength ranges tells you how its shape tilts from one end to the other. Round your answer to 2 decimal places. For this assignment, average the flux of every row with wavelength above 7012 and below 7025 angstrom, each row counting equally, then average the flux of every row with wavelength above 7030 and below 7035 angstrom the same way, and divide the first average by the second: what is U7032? 1.02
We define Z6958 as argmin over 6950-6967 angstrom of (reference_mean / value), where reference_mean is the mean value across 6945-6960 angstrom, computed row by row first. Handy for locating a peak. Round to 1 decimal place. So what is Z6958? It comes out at 6958.5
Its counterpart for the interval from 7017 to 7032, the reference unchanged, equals 7026.0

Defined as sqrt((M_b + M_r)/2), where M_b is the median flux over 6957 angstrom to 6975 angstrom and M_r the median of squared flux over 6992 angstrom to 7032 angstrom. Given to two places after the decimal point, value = 7.69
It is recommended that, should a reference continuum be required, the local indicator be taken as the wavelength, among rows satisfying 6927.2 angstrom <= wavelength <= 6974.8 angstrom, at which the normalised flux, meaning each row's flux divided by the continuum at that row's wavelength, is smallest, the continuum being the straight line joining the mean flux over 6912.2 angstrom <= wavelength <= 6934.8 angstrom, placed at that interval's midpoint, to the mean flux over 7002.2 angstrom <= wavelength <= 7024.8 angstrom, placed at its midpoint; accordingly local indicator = 6941.0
